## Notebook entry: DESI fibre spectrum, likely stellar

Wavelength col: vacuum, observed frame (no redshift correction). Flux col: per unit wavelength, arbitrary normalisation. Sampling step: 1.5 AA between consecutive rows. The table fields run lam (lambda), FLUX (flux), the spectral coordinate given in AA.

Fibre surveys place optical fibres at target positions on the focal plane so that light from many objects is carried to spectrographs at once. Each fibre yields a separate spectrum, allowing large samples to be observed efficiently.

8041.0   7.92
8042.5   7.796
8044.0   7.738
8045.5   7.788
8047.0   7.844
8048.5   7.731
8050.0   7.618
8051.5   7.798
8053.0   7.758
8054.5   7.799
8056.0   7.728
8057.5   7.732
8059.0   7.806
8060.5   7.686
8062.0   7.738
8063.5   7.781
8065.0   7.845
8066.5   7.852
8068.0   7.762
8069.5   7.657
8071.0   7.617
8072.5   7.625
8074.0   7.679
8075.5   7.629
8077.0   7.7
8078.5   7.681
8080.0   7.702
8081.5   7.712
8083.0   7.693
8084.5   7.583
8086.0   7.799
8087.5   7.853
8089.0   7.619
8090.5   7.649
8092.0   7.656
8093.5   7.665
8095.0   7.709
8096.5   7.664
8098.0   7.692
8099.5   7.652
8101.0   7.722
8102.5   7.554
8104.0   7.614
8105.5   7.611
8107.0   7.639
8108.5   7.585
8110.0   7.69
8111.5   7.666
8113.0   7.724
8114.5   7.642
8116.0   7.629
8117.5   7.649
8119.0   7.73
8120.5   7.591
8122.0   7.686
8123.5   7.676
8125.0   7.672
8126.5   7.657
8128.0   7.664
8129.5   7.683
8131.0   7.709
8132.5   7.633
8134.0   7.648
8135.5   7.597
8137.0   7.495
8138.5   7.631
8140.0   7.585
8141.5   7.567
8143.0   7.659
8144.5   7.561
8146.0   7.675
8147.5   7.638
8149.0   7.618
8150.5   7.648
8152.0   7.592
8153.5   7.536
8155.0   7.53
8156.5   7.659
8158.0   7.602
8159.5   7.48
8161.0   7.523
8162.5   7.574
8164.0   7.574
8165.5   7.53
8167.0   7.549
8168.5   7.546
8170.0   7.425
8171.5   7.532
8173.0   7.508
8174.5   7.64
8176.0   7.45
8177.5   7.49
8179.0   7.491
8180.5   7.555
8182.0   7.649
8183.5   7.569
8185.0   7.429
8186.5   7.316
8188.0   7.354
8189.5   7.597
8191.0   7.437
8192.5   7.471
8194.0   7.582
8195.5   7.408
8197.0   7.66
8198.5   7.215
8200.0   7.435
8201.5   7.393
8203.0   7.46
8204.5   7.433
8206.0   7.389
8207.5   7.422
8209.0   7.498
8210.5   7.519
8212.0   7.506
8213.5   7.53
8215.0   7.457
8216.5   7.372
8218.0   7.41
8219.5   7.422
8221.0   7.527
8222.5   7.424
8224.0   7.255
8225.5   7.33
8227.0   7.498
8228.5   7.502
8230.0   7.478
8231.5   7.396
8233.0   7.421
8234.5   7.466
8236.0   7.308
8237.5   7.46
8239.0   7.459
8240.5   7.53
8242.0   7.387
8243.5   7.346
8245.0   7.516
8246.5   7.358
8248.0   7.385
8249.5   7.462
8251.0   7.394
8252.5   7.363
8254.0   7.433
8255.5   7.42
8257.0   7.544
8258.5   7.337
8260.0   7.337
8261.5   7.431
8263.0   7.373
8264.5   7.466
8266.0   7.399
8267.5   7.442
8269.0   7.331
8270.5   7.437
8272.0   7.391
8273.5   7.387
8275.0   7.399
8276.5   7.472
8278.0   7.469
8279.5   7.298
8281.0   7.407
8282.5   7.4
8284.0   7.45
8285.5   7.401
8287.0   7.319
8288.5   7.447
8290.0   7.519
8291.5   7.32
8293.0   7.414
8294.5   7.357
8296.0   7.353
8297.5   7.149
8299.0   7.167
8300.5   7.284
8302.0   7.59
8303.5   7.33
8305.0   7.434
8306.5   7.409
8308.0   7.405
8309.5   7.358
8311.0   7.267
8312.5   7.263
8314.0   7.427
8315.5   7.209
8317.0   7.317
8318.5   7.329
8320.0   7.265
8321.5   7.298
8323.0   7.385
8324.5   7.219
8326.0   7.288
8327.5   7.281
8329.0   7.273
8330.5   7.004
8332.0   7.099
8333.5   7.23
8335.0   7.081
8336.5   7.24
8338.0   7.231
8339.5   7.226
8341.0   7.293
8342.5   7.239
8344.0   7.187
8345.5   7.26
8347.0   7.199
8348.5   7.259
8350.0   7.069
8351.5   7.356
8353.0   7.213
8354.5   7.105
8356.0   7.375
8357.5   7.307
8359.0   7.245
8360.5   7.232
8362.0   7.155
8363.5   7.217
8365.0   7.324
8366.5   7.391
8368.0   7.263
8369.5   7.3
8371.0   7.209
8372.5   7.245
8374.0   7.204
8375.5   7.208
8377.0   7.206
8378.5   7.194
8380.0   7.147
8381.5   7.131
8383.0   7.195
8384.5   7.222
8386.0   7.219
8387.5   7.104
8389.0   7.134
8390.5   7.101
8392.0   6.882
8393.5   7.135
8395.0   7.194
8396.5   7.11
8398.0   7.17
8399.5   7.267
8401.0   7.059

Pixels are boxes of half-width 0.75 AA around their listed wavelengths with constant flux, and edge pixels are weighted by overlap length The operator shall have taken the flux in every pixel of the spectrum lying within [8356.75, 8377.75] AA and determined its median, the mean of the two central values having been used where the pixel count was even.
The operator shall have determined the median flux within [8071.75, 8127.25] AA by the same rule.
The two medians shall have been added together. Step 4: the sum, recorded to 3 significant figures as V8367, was 14.9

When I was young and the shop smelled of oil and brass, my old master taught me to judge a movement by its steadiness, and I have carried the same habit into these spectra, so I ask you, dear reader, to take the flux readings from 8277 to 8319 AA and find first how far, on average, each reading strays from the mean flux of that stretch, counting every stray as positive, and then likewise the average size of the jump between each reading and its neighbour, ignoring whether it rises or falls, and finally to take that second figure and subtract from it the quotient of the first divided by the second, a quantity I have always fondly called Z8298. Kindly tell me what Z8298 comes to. -0.67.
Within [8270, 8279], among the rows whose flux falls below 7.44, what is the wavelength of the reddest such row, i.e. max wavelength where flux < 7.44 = 8275.0 AA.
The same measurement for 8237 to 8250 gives 8248.0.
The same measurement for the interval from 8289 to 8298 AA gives 8297.5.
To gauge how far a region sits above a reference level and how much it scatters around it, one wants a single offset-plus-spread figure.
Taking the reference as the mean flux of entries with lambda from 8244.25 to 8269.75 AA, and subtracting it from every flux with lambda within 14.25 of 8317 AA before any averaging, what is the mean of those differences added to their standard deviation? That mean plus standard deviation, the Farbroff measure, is -0.01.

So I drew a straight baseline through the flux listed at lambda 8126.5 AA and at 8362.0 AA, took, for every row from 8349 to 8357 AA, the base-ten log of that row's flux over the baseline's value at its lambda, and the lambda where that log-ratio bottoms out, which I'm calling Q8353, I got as 8350.0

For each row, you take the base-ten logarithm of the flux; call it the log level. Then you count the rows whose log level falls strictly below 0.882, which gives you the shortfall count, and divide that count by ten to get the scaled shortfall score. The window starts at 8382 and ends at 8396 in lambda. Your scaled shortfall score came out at 0.90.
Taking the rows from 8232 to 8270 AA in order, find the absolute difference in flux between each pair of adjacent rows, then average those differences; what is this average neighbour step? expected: 0.084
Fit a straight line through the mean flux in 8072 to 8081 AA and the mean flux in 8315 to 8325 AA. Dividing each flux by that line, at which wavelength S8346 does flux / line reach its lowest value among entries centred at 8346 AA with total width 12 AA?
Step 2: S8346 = 8350.0 AA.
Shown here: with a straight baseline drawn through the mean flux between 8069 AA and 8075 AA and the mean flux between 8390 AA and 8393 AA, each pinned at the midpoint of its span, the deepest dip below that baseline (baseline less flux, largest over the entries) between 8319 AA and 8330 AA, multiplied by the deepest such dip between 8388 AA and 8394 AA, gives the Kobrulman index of -0.010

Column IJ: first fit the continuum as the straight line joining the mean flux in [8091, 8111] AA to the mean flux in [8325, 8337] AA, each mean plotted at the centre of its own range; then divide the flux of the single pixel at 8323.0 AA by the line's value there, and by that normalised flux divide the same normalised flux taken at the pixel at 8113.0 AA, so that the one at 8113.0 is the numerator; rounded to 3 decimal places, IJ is 0.988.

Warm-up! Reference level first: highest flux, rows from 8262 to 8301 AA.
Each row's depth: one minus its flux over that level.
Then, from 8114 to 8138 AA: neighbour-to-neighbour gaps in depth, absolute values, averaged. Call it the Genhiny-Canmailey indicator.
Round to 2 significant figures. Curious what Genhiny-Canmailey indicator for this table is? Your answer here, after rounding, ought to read 0.0060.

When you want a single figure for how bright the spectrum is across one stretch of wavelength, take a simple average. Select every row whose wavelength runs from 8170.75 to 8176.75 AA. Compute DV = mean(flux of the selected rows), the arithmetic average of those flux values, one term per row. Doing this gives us 7.53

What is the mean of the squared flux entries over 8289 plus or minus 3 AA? 54.8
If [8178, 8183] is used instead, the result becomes 57.2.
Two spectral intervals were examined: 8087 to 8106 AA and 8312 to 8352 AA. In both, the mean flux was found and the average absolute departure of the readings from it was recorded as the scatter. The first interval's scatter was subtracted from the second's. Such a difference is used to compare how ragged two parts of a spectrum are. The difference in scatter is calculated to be 0.019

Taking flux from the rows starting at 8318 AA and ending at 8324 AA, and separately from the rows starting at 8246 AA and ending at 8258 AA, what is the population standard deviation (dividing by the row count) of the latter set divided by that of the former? 1.30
